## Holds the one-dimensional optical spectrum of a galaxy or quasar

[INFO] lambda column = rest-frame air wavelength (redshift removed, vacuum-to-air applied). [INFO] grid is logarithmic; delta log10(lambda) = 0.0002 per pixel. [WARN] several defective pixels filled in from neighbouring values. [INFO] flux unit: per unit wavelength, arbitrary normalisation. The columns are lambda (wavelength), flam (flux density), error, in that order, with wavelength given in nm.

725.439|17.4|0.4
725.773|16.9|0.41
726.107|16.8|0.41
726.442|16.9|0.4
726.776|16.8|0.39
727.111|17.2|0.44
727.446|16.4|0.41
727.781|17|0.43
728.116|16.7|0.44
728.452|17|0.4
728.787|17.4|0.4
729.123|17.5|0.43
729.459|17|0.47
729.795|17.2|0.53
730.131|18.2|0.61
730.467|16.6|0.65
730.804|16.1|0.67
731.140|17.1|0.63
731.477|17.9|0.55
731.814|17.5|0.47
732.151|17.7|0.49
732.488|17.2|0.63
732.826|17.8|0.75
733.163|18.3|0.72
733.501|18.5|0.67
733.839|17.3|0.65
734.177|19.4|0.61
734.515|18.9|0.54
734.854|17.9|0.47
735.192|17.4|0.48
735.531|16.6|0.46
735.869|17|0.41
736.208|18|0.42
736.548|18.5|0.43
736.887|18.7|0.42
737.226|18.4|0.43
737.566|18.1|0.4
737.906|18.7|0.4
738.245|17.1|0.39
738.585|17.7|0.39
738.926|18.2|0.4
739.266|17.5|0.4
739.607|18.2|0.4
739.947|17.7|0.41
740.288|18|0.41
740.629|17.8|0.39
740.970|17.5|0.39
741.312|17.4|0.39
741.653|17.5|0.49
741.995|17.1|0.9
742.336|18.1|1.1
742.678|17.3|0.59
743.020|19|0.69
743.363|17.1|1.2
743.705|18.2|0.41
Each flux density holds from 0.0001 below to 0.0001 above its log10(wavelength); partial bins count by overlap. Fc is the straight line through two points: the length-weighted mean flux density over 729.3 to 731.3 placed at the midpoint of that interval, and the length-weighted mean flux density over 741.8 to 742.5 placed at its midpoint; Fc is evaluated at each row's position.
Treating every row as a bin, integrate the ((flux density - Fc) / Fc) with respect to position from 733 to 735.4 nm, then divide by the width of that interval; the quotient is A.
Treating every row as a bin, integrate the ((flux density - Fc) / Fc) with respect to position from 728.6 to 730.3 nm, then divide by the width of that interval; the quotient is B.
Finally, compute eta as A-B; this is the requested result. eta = 0.031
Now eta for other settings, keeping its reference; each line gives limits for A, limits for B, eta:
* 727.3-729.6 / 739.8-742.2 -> 0.002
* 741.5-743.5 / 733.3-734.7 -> -0.071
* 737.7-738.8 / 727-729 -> 0.024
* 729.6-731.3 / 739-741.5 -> -0.014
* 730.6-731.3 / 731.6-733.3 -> -0.060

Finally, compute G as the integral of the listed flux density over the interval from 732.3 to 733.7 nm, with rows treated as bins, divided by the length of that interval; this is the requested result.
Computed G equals 17.9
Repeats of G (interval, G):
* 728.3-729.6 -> 17.2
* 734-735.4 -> 18.3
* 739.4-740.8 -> 17.9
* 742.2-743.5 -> 17.9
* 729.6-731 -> 17.0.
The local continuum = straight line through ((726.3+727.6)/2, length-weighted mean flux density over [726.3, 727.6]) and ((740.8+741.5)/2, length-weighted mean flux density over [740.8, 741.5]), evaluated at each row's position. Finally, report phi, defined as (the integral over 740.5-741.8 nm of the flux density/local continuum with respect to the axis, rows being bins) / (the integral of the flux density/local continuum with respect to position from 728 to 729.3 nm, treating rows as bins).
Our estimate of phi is 0.99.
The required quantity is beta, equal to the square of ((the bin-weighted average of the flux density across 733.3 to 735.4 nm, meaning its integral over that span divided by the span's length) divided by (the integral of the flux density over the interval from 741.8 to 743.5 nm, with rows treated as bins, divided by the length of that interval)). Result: 1.05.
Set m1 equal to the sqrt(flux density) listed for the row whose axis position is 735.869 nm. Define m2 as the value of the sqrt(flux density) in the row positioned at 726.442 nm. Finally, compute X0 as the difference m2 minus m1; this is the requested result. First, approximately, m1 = 4.12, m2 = 4.11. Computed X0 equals -0.01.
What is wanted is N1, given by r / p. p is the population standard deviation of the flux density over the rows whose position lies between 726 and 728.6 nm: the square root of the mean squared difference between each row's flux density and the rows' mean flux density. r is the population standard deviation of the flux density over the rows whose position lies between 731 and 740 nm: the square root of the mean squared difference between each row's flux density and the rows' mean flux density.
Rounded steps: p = 0.22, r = 0.645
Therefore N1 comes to 2.88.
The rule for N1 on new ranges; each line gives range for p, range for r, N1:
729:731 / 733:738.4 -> 1.14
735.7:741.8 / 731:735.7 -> 1.46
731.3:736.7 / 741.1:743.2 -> 0.92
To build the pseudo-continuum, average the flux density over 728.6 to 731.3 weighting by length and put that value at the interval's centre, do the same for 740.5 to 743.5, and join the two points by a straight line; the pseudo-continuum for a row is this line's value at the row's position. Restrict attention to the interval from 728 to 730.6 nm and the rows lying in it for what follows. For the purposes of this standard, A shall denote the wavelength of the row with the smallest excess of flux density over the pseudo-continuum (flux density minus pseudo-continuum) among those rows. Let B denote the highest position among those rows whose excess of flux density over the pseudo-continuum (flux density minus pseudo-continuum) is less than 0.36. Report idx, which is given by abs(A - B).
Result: 0.00 nm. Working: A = 730.467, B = 730.467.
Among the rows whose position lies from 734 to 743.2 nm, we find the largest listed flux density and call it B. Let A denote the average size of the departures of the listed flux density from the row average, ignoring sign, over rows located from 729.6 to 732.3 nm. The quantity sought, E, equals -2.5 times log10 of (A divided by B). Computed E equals 3.89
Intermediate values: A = 0.54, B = 19.4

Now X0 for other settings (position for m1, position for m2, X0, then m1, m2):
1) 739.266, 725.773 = -0.07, 4.18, 4.11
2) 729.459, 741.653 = 0.06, 4.12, 4.18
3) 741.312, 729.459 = -0.05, 4.17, 4.12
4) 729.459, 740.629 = 0.10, 4.12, 4.22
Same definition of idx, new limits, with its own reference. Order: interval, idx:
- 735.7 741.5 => 5.44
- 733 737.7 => 0.34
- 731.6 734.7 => 1.35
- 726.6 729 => 1.34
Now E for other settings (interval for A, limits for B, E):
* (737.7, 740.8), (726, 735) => 4.35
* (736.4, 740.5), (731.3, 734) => 4.19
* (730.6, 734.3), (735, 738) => 3.72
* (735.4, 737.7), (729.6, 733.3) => 3.66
